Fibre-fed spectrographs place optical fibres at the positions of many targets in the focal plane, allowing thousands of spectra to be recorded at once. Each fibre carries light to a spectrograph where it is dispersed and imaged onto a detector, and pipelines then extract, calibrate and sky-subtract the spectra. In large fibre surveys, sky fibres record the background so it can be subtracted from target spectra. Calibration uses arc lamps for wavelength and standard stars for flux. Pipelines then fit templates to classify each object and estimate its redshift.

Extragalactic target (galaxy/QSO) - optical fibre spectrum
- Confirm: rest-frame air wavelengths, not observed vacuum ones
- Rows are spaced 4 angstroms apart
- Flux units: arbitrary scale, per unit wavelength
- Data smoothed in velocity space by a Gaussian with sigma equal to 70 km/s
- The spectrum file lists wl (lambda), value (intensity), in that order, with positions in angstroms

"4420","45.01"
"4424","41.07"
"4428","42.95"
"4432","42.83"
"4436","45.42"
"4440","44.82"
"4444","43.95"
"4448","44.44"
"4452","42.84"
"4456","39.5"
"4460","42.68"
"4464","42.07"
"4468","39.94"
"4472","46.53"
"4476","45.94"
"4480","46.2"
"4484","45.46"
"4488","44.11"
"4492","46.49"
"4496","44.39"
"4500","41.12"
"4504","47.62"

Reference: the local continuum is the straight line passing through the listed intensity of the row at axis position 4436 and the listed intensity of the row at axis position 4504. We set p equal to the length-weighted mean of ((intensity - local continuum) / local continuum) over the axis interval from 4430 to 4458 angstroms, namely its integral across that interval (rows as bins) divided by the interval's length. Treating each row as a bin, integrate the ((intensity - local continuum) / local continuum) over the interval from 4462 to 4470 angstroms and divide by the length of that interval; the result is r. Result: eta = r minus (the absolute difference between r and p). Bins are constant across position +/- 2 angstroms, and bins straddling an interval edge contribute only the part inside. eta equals -0.18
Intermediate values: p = -0.050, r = -0.116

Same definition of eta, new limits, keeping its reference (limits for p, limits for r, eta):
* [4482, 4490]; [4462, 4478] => -0.08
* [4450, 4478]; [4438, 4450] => -0.08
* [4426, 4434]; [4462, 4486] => -0.05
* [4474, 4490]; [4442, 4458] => -0.11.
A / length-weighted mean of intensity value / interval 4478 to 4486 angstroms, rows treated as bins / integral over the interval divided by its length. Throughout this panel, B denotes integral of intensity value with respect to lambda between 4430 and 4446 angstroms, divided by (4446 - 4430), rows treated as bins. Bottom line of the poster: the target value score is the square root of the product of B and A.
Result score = 45.0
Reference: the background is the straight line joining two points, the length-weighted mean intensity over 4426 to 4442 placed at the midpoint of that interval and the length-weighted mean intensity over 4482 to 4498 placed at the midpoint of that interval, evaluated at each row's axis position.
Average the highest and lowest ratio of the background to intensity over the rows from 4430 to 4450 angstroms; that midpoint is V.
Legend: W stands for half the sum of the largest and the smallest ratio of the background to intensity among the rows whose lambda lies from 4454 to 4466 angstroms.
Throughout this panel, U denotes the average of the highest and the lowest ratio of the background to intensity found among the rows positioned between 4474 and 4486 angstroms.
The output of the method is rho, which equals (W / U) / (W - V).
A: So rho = 13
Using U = 0.98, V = 1.00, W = 1.08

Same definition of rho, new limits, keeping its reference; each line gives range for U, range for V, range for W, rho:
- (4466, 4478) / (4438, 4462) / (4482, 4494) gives -16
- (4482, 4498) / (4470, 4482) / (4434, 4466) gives 13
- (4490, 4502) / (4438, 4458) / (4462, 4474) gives -69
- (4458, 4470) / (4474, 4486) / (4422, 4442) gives 25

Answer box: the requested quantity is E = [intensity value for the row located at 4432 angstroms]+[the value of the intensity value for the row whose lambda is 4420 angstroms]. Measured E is 87.8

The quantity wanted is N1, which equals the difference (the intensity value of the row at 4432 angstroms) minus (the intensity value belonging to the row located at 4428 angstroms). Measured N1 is 0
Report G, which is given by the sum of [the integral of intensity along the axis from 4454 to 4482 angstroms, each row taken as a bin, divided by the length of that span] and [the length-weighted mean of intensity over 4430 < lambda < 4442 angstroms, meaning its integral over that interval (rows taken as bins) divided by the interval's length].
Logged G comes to 87.6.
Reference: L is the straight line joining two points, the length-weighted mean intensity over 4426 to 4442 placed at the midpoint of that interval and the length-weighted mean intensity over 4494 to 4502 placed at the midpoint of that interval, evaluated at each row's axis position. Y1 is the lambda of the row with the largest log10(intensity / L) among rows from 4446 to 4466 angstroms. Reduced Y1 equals 4448 angstroms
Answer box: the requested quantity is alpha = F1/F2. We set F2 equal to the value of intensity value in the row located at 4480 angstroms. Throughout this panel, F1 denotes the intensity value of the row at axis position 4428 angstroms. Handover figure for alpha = 0.93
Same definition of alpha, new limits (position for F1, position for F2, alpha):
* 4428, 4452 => 1.00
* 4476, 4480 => 0.99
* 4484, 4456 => 1.15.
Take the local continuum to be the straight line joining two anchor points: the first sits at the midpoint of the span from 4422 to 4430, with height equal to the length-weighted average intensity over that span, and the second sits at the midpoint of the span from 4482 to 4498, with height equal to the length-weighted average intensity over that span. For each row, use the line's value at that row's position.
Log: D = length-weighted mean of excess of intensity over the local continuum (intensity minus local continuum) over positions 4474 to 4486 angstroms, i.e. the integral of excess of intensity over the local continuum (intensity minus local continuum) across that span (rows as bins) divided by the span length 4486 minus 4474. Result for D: 1.2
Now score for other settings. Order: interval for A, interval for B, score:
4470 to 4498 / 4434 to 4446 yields 45.2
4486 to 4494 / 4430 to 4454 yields 44.7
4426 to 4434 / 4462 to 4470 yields 41.9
